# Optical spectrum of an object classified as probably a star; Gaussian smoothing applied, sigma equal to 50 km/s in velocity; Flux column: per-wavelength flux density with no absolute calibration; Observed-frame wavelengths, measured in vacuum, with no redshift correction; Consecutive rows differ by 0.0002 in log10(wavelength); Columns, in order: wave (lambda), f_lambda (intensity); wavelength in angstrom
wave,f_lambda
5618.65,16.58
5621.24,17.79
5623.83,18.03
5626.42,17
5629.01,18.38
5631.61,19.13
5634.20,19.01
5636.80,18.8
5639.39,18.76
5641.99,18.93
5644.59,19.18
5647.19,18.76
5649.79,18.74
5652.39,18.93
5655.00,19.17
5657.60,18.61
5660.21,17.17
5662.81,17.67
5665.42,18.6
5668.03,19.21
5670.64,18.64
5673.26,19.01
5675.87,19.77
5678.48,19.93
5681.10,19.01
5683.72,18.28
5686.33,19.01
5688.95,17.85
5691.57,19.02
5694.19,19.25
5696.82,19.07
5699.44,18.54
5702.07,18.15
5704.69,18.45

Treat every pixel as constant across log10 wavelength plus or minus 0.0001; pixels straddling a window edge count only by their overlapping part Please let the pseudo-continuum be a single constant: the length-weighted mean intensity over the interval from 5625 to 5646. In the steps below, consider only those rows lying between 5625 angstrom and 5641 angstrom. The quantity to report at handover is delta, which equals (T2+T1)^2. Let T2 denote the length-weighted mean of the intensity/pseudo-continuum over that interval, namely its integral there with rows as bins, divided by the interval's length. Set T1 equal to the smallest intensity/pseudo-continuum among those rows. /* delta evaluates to 3.63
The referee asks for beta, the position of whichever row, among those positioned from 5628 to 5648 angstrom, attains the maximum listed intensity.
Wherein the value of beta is 5644.59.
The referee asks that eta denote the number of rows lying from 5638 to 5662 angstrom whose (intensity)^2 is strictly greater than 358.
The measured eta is 4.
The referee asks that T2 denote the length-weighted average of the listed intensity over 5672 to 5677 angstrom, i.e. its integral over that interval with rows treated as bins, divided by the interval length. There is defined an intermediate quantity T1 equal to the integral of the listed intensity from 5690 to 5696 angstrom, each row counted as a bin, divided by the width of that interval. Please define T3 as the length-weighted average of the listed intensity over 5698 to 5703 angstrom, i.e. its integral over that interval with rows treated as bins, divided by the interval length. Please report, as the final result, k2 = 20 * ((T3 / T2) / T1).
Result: 0.99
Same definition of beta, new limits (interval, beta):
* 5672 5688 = 5678.48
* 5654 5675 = 5668.03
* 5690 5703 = 5694.19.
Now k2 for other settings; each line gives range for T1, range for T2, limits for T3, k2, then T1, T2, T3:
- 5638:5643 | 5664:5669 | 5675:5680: 1.12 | 18.9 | 18.8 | 19.8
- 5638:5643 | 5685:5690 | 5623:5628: 1.01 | 18.9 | 18.5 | 17.5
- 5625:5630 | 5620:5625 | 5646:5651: 1.19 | 17.7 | 17.9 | 18.8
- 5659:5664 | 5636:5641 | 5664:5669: 1.15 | 17.4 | 18.8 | 18.8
